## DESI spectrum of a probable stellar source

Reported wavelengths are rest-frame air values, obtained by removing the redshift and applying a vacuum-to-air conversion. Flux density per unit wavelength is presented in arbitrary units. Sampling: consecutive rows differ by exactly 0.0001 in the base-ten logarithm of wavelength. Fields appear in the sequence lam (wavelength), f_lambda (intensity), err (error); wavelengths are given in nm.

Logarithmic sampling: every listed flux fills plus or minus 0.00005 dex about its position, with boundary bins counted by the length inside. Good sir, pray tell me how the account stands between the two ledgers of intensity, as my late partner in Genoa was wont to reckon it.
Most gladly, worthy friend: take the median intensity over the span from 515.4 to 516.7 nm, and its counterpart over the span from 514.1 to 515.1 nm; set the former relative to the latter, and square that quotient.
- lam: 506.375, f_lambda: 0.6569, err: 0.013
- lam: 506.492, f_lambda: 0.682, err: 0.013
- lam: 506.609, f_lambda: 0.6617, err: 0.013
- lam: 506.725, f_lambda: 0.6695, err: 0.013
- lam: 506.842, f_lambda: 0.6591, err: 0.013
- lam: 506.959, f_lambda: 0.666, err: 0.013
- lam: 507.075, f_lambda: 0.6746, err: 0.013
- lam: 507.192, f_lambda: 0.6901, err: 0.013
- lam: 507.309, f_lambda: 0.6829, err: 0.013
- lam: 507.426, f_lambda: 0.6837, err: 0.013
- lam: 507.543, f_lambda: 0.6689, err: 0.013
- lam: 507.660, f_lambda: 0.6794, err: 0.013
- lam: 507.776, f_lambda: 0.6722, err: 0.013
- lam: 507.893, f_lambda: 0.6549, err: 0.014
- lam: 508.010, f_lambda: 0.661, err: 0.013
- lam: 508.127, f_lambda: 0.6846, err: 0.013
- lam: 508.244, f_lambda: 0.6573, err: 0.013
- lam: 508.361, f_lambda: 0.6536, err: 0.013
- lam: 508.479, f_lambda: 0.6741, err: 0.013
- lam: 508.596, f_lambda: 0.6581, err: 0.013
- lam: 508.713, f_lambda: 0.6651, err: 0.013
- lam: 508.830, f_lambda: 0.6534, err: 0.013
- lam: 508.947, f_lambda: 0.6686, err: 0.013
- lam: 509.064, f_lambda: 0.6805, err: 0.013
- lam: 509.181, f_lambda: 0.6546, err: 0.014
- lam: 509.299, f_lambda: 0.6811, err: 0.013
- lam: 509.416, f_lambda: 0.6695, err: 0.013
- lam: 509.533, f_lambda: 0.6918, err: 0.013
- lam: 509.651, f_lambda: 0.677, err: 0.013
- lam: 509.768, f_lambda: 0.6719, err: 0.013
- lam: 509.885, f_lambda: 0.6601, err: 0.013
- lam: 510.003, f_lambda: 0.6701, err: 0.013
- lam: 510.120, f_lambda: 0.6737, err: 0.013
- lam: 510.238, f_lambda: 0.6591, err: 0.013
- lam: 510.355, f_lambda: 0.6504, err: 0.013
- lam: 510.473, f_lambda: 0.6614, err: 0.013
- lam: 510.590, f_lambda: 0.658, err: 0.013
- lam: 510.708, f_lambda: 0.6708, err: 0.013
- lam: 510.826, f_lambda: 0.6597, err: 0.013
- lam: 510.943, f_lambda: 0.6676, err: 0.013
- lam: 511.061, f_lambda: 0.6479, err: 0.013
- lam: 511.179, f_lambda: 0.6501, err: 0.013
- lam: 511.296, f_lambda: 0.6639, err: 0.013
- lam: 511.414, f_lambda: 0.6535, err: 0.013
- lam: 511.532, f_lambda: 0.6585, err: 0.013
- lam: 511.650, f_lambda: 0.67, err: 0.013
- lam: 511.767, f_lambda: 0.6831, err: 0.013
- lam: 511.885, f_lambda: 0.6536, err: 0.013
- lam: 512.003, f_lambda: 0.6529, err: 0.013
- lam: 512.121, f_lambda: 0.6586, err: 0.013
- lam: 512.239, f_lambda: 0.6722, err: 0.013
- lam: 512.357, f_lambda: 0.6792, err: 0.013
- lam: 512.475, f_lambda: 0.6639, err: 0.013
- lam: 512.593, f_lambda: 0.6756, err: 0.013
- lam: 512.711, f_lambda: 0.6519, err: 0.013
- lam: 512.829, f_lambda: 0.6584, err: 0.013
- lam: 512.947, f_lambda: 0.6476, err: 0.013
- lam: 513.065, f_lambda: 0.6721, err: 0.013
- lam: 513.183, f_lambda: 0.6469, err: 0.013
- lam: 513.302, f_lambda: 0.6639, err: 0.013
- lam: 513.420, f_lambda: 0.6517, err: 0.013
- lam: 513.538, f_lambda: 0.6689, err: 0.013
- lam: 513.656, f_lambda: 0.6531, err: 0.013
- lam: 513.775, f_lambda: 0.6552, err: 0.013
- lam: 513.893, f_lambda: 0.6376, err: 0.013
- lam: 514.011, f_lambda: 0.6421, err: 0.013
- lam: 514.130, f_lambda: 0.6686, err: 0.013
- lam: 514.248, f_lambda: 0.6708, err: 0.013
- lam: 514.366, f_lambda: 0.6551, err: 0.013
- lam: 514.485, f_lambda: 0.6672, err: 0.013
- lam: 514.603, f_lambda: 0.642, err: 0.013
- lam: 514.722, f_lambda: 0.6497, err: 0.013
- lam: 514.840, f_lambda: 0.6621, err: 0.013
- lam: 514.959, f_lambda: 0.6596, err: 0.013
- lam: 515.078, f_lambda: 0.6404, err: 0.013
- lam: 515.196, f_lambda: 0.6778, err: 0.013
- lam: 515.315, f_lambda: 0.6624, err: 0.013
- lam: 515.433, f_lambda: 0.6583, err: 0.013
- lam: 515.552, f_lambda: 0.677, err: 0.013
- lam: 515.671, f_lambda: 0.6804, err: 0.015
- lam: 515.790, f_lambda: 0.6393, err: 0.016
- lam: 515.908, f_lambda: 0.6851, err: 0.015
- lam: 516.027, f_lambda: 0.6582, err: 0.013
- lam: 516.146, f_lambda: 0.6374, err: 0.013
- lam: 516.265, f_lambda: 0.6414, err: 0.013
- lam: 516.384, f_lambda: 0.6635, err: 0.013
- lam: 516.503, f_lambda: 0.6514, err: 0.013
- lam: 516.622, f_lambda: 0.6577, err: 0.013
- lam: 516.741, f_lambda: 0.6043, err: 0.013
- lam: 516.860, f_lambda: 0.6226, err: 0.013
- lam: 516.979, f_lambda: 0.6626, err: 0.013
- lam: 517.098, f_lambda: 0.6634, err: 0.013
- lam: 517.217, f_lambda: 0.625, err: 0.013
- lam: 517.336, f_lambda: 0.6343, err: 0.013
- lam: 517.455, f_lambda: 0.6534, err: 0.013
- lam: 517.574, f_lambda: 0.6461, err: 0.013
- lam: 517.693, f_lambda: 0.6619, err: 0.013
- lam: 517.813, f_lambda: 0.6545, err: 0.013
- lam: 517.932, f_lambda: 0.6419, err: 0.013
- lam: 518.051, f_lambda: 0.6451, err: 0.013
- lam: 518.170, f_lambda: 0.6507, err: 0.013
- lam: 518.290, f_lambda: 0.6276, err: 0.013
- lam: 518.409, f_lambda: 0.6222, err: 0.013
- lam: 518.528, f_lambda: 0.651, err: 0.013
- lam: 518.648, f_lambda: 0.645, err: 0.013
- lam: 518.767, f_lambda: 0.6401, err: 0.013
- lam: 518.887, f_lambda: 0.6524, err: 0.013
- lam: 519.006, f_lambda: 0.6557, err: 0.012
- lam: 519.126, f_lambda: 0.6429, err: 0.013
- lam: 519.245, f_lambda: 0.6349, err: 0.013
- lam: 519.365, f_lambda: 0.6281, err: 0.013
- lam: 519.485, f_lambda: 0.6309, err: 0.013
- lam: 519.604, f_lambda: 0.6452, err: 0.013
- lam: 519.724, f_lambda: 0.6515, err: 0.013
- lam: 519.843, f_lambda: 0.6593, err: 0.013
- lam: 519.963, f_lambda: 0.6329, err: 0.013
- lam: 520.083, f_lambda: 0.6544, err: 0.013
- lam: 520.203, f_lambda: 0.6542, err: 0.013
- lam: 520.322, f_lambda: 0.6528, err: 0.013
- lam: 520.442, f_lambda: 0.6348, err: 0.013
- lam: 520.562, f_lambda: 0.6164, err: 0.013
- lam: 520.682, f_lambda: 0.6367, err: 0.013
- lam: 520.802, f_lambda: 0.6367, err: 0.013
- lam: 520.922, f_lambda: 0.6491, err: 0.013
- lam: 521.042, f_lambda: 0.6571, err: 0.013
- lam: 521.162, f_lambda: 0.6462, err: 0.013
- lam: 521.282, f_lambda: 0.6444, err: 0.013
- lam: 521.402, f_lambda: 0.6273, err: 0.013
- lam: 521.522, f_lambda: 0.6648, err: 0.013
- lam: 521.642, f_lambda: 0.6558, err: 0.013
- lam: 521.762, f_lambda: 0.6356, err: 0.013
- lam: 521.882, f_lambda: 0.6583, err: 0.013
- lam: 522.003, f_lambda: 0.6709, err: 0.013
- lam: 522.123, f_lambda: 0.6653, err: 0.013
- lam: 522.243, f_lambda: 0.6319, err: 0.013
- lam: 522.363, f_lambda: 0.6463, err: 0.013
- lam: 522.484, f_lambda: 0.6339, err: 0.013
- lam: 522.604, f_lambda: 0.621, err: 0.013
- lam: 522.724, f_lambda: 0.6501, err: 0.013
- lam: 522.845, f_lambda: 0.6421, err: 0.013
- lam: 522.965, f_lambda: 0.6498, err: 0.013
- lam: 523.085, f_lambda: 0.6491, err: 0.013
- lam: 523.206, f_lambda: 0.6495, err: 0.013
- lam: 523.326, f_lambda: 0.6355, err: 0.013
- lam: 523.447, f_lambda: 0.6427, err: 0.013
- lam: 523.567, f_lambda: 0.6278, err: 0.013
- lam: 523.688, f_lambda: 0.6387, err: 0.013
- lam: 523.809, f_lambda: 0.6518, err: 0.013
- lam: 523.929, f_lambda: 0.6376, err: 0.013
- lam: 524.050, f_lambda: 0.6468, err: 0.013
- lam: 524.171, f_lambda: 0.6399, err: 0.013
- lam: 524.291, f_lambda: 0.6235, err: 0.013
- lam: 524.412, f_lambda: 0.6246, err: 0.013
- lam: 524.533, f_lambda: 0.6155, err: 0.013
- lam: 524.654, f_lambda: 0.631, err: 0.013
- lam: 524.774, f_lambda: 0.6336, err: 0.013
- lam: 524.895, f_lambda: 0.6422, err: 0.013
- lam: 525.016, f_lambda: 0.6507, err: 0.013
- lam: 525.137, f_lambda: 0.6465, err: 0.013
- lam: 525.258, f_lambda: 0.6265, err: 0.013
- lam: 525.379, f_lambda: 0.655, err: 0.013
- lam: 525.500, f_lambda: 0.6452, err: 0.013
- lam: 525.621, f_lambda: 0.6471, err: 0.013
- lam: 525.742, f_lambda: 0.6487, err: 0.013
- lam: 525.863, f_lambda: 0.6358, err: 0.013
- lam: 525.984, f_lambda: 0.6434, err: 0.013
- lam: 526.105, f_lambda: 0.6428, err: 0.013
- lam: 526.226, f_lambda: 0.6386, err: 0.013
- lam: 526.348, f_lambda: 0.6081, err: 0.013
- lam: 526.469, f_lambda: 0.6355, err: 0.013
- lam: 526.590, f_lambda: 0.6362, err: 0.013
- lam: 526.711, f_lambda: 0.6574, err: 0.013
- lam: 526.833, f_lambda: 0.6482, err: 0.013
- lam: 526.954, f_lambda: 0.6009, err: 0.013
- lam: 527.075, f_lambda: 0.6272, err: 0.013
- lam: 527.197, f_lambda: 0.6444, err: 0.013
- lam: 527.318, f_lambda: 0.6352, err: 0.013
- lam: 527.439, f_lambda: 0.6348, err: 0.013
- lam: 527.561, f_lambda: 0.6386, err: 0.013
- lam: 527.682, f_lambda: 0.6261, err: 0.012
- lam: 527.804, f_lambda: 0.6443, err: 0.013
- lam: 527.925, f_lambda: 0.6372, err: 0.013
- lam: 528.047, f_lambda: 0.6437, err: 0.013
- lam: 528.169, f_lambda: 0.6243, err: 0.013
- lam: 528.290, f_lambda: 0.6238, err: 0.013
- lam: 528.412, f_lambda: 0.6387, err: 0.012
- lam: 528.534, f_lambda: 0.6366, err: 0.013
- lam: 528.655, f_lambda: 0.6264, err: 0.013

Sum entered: 1.00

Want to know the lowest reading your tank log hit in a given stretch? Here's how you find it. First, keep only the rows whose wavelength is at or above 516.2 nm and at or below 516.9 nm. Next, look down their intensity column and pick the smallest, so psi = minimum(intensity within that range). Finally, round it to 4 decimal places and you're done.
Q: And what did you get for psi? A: 0.6043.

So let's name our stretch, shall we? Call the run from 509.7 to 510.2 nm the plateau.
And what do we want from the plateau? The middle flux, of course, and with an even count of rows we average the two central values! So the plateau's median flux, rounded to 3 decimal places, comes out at 0.671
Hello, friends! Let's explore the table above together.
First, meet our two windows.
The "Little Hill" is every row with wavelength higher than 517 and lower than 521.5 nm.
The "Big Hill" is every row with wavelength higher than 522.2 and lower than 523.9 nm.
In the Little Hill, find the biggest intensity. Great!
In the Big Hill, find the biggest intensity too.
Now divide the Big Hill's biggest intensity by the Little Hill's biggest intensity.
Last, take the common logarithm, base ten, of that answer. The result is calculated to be -0.0077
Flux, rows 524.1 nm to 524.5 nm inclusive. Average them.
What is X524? 0.629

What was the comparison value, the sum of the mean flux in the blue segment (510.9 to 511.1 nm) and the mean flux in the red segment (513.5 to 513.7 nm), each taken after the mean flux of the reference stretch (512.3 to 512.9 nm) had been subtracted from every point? -0.013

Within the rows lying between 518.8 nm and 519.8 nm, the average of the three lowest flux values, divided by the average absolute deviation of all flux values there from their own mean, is 74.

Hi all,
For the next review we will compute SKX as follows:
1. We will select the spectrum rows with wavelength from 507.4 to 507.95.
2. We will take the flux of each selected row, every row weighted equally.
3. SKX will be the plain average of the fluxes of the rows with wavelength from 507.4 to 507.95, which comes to 0.672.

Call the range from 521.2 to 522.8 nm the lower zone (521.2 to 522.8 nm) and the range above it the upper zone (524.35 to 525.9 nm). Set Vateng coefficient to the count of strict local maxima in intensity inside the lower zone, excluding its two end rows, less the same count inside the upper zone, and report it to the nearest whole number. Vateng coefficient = 0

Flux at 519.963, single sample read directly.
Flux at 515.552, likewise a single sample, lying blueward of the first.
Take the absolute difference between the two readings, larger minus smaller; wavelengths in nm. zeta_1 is 0.044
